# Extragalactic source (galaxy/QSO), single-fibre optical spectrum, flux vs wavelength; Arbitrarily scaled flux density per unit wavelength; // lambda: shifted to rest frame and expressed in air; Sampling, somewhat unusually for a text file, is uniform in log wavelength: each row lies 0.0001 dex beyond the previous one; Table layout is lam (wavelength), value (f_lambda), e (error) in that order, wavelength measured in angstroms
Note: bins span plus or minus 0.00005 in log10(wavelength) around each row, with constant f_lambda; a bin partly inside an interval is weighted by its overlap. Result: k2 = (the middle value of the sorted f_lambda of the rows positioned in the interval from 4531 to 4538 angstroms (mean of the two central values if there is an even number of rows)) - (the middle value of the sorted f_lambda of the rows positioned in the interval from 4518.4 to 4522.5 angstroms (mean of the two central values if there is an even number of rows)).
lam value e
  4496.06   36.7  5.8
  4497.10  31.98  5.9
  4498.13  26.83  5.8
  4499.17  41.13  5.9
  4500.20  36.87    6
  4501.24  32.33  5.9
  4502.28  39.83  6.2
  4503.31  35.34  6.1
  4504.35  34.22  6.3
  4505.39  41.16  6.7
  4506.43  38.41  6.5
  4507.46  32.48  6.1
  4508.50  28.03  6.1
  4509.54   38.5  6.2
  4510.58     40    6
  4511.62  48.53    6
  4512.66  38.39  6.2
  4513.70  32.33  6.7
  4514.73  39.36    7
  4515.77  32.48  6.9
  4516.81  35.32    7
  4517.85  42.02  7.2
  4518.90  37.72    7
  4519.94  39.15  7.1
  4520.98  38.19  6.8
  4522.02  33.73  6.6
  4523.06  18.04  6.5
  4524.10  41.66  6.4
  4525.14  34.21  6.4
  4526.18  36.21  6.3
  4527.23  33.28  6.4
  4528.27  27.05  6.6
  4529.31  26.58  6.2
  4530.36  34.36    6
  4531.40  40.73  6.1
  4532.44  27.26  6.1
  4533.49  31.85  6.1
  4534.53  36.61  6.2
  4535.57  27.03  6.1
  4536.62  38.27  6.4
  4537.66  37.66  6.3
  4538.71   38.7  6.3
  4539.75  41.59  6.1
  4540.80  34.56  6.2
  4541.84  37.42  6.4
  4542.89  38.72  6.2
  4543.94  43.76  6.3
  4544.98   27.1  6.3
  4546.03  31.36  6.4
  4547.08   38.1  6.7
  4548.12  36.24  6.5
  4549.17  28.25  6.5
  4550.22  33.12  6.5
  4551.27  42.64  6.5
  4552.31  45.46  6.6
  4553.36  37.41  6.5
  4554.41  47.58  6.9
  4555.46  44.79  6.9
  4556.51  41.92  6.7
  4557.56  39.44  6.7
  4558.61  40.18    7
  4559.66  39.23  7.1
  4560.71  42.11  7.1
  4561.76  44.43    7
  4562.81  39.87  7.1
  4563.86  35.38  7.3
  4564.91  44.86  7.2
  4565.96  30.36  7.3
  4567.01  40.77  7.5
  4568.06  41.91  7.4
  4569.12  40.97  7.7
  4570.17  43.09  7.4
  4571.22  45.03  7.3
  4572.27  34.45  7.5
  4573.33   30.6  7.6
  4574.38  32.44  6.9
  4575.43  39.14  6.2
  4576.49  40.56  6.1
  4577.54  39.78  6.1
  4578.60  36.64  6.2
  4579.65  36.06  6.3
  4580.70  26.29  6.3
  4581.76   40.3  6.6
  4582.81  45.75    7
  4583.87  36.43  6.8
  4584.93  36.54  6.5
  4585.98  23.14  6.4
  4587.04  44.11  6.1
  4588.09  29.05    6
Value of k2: -1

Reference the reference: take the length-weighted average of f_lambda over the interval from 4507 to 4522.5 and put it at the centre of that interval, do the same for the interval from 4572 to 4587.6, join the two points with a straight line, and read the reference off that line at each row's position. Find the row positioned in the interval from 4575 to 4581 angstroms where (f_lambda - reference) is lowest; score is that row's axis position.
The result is 4580.70 angstroms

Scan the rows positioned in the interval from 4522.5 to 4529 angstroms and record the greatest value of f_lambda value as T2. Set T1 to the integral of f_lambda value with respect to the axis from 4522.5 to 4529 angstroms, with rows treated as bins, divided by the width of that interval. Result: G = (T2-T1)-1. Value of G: 9.1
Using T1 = 31.6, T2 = 41.66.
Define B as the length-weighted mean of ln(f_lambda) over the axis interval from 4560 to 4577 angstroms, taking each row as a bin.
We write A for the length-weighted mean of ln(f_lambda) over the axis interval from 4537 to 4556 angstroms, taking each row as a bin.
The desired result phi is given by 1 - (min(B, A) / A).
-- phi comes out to 0.000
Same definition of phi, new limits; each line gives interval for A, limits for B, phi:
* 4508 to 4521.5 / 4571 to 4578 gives 0.004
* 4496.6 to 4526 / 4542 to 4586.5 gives 0.000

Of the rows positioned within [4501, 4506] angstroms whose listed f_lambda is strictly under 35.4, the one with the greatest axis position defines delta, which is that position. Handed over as 4504.35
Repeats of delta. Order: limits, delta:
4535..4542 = 4540.80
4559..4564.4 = 4563.86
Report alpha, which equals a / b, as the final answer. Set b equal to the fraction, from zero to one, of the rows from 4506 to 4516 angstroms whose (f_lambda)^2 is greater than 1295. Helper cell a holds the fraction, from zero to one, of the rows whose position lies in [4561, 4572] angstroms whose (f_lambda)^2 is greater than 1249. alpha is 1.50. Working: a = 0.9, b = 0.60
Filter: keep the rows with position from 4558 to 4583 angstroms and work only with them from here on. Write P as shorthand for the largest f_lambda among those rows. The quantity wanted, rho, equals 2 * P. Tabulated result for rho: 91.5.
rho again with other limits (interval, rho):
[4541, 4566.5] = 95.2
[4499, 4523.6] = 97.1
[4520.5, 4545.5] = 87.5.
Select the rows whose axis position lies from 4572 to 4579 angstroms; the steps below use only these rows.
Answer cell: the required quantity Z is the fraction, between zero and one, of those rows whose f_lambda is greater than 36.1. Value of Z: 0.6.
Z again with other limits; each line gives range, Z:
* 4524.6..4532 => 0.3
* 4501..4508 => 0.4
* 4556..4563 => 1.0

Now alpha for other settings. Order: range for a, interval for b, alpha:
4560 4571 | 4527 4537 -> 3.00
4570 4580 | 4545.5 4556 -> 1.00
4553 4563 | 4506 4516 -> 1.67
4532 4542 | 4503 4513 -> 1.00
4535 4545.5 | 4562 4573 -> 1.00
